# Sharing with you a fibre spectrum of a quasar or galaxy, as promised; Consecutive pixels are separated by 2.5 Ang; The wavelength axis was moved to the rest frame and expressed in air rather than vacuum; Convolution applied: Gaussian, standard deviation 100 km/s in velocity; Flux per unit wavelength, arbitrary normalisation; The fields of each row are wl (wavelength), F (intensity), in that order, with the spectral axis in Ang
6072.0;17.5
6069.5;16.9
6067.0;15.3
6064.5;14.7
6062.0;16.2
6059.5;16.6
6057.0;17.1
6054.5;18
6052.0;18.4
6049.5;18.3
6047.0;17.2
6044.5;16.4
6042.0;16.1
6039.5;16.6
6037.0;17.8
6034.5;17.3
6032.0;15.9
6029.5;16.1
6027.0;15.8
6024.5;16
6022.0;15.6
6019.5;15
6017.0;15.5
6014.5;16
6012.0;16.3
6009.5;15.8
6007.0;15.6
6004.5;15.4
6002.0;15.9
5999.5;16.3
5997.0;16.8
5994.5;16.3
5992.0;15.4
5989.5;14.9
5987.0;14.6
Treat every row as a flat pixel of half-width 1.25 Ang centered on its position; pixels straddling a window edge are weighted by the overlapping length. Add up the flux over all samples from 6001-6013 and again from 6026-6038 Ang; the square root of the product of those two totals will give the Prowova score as 80.9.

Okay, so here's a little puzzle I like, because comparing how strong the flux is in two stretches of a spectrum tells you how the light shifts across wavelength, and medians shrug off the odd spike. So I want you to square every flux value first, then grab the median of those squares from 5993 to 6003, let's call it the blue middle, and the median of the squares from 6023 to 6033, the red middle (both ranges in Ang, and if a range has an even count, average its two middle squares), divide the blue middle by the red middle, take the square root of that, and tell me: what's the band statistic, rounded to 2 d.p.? 1.02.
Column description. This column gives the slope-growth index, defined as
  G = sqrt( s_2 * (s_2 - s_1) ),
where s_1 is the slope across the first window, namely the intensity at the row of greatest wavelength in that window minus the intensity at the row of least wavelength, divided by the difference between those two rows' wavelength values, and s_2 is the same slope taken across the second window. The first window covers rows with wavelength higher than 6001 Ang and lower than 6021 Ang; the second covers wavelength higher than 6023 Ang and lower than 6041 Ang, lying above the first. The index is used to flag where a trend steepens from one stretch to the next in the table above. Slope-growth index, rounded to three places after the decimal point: 0.060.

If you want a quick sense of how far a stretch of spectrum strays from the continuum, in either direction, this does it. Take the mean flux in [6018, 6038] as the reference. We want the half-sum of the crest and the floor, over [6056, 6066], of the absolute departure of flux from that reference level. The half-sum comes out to 0.75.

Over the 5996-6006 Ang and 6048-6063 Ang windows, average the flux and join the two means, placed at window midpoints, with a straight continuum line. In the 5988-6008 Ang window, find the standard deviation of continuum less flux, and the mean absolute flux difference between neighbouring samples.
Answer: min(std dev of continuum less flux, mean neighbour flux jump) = 0.50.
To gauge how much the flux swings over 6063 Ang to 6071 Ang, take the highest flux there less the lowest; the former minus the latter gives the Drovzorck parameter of 2.2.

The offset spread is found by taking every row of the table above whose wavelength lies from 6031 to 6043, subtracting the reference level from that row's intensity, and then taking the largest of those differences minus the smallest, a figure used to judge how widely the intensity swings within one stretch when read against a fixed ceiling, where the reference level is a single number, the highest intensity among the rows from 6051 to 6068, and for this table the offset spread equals 1.9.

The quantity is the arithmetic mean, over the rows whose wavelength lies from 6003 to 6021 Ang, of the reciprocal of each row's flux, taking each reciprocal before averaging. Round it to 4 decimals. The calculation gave 0.0639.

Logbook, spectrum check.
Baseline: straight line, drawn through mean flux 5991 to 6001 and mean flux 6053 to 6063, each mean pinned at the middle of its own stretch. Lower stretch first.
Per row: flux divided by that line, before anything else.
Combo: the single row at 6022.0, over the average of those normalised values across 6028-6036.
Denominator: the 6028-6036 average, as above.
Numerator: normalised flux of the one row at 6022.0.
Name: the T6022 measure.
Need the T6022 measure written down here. 0.96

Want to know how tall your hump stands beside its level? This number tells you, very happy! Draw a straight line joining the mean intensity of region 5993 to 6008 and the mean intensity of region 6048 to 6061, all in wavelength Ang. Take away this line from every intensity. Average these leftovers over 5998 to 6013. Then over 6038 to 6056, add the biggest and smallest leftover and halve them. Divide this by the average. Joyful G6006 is 1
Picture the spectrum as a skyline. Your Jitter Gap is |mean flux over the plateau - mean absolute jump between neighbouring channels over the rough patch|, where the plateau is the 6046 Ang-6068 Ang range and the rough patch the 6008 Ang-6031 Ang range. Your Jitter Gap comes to 16.5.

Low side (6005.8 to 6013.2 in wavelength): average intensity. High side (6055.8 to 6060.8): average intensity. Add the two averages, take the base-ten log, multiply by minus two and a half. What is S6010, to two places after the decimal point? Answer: -3.79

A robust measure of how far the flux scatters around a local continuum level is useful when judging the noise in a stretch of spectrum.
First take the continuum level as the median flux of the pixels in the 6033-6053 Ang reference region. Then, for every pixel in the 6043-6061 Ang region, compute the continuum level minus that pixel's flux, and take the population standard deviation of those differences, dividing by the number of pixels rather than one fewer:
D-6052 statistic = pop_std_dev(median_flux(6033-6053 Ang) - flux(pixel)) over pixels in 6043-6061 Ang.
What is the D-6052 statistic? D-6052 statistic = 0.75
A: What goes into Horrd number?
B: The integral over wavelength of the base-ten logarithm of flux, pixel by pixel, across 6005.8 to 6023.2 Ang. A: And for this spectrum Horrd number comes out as 21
